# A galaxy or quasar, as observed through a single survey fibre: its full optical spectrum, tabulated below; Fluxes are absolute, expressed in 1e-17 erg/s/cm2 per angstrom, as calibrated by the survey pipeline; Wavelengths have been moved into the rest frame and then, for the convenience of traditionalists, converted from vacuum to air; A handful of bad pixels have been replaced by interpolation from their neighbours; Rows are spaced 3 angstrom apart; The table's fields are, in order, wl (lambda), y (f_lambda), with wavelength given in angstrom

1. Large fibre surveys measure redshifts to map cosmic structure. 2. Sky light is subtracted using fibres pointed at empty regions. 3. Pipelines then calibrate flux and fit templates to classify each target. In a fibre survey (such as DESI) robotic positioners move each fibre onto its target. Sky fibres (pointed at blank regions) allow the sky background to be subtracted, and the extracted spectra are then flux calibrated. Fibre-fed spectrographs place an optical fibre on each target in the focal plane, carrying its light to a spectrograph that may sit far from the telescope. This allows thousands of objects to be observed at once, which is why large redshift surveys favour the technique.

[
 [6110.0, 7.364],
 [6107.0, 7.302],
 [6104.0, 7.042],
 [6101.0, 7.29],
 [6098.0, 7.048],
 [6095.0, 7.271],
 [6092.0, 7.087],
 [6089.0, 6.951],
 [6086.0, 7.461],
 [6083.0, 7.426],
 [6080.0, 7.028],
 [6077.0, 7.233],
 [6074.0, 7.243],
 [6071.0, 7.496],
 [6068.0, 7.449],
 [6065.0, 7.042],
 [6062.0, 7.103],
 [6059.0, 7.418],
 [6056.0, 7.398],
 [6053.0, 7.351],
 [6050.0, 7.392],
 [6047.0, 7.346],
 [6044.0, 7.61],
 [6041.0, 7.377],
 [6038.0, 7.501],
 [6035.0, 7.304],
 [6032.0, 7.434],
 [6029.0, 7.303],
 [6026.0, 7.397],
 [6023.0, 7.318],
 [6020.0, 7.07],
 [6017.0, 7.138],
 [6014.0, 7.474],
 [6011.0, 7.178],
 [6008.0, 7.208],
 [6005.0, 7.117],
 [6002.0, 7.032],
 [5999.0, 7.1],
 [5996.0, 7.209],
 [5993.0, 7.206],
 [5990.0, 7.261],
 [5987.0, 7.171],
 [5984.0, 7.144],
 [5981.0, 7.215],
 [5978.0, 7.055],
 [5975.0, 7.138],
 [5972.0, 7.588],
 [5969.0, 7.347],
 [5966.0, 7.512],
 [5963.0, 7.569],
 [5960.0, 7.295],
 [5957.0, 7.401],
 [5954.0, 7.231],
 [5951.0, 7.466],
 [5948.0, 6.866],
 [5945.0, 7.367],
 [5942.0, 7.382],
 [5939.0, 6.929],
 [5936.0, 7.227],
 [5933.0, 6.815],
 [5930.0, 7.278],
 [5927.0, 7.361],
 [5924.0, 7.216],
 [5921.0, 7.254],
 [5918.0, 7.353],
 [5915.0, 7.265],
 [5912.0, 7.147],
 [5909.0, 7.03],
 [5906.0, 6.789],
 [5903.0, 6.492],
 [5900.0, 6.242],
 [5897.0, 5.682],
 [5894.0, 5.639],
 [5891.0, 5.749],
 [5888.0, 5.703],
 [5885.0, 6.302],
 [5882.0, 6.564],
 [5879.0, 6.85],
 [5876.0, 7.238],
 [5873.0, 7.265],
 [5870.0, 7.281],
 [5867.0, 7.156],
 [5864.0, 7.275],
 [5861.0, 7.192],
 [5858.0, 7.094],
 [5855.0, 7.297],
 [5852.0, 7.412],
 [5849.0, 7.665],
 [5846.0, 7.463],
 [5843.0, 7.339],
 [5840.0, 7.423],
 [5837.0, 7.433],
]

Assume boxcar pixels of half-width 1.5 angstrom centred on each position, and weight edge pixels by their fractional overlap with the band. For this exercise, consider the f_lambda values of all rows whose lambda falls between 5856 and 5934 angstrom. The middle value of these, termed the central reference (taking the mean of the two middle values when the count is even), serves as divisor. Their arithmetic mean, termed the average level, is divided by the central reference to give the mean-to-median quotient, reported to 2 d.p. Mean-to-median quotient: 0.96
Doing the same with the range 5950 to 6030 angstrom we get 1.01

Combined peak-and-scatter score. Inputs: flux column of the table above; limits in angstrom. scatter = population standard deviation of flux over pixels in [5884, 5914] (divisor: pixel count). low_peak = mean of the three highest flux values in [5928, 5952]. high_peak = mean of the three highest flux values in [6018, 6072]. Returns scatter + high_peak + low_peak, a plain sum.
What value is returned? 15.49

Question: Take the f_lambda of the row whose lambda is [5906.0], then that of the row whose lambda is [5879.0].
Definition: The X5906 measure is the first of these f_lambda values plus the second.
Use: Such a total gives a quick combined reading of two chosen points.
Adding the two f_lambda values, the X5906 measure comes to 13.6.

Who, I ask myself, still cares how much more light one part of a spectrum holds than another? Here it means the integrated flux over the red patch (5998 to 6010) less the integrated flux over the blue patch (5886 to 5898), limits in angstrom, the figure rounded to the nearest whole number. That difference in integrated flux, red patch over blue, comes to 17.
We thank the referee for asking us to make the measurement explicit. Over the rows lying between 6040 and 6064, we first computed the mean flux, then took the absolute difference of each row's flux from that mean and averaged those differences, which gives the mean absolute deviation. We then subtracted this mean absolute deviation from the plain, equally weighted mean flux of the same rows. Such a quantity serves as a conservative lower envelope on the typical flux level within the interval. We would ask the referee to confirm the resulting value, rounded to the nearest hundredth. 7.29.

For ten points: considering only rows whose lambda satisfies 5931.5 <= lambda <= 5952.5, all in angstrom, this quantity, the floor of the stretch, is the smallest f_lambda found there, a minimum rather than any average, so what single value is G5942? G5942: 6.815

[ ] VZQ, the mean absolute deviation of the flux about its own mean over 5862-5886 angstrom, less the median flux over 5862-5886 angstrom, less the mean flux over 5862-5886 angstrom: -13.9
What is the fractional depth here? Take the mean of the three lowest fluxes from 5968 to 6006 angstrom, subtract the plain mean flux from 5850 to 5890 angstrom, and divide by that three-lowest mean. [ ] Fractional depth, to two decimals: 0.01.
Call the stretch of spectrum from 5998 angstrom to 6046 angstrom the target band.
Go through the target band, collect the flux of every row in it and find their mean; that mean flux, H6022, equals 7.29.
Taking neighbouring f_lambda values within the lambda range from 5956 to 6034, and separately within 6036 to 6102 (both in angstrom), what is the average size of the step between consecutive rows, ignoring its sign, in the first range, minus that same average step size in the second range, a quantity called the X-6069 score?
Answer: -0.04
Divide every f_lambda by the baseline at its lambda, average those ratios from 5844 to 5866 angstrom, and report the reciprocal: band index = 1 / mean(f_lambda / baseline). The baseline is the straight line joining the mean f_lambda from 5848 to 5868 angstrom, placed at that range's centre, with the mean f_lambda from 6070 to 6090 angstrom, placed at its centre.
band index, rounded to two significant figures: 0.99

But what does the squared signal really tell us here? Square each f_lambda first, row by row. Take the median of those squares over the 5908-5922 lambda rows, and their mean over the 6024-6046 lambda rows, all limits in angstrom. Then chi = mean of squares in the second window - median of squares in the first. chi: 2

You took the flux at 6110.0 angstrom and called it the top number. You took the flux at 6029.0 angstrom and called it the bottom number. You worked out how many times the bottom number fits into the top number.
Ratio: 1.01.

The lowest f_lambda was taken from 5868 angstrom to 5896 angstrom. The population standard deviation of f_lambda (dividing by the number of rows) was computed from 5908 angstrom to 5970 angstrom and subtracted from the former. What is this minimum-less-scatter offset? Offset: 5.44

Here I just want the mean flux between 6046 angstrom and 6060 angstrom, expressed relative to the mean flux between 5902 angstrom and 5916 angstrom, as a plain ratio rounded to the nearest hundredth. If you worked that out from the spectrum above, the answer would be 1.06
